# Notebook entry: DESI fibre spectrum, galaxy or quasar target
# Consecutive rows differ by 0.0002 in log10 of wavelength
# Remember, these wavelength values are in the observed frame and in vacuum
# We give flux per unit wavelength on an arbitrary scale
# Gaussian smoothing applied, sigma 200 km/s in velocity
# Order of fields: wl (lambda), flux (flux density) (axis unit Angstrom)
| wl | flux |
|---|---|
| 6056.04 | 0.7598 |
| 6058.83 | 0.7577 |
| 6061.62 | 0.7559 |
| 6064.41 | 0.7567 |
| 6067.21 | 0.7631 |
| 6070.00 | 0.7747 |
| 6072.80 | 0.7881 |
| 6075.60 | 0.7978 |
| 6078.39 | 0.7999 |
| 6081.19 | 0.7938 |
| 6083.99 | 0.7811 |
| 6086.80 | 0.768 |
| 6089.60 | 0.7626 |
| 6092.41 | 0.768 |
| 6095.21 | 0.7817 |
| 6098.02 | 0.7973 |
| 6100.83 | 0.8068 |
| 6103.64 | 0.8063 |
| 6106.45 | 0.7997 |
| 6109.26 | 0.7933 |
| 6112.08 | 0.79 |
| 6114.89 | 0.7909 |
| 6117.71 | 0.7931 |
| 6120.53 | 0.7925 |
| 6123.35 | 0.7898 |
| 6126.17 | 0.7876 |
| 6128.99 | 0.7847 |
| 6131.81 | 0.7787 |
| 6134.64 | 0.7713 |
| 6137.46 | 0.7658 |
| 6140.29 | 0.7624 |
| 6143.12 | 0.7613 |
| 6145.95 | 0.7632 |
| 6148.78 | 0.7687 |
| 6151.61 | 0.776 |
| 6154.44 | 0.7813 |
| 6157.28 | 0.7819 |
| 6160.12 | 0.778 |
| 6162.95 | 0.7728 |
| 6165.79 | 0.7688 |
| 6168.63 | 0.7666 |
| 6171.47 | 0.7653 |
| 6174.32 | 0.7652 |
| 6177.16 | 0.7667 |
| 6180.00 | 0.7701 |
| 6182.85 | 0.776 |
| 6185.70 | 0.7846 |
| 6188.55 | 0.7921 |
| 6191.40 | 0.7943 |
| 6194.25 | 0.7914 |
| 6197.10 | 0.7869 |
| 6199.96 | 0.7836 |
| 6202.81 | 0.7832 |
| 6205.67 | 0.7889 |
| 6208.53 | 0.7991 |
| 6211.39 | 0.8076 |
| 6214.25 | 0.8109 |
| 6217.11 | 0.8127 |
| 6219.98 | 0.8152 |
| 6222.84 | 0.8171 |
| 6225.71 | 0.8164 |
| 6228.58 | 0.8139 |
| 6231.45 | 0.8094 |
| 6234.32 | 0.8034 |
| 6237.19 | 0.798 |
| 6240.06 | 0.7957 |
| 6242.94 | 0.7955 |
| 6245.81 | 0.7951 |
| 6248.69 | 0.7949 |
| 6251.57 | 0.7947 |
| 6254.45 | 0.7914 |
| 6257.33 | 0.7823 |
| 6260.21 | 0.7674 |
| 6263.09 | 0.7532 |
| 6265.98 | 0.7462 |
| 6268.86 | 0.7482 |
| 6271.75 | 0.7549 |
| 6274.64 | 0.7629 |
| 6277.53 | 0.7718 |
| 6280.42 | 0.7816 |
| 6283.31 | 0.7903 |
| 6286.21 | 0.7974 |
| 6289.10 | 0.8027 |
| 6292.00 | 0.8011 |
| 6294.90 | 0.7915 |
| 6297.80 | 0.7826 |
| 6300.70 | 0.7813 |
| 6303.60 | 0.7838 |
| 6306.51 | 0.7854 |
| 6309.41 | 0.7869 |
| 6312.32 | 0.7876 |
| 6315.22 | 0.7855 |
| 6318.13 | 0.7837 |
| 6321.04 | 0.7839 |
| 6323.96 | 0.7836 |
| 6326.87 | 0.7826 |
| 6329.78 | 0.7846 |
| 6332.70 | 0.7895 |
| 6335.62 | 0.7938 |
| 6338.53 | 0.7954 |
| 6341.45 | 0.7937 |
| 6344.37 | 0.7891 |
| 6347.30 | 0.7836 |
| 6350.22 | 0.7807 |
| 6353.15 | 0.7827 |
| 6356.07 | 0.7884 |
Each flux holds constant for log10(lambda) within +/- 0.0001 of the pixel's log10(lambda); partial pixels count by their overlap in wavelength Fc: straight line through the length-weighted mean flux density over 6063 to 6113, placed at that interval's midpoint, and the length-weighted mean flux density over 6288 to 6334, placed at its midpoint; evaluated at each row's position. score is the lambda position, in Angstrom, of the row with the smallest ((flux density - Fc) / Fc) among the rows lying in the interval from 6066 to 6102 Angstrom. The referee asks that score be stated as 6089.60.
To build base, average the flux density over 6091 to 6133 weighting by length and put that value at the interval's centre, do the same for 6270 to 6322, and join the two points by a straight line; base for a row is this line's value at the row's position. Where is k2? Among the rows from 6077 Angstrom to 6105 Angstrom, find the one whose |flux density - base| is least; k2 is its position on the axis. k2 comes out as 6081.19 Angstrom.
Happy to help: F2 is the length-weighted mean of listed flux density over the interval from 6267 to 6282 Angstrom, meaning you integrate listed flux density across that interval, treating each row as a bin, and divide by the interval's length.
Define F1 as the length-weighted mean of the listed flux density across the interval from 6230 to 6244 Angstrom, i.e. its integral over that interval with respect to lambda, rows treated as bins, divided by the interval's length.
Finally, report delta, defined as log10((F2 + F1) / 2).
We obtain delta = -0.107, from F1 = 0.800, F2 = 0.764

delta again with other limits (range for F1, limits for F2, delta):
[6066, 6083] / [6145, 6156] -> -0.108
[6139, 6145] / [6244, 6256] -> -0.109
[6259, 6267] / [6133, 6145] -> -0.119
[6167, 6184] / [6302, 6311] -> -0.110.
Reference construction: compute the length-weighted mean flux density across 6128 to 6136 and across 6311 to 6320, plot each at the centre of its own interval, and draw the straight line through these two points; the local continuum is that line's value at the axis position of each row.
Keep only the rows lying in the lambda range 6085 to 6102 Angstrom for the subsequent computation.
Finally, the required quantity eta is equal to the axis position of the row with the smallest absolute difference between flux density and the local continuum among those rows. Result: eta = 6095.21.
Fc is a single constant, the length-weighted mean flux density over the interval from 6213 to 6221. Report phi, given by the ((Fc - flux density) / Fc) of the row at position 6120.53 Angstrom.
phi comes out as 0.025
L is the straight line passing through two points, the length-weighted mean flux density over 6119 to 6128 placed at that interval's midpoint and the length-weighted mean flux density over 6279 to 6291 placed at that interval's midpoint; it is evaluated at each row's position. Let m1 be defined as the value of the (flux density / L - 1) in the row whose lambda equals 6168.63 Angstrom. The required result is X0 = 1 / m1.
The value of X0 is -33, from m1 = -0.031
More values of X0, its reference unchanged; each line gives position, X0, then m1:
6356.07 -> -123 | -0.008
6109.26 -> 203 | 0.005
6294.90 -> -392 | -0.003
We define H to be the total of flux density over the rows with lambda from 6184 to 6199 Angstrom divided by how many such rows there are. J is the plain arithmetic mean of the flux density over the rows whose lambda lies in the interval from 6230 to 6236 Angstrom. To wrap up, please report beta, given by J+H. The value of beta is 1.60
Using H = 0.790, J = 0.806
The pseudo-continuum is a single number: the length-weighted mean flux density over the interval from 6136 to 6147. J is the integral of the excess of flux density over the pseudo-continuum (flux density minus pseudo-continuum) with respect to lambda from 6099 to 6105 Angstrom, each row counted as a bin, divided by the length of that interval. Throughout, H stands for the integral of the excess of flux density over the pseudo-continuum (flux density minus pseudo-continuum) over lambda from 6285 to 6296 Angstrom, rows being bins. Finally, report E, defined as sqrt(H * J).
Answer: 0.13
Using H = 0.39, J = 0.043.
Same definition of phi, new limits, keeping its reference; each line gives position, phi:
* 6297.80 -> 0.037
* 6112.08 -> 0.028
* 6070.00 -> 0.046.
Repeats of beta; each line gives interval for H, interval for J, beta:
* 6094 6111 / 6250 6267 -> 1.57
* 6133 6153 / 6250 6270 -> 1.54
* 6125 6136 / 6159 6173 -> 1.55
